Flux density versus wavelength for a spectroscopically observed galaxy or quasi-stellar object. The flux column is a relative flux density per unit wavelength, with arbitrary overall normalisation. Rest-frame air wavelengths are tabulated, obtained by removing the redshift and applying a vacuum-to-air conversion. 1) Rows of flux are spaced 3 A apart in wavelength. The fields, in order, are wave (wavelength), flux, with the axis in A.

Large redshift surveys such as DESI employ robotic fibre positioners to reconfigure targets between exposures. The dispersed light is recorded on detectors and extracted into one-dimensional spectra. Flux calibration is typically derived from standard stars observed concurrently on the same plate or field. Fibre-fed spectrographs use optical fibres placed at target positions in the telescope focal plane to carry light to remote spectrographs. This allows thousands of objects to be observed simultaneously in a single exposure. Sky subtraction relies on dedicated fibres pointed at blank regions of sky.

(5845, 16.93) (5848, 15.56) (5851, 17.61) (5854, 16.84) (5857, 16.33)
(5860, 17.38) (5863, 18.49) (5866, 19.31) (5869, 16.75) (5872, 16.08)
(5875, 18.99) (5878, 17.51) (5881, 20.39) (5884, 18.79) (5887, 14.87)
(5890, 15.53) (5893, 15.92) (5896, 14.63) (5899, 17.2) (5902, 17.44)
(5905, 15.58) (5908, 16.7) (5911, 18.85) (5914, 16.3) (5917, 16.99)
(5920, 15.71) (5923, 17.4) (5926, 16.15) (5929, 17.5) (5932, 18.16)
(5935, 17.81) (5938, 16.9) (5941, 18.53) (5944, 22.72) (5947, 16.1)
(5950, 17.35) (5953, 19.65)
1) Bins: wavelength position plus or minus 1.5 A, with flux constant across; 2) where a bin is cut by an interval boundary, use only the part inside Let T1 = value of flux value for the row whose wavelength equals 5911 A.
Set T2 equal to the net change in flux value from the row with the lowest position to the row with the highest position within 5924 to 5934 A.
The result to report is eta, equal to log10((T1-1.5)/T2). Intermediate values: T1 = 18.85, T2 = 2.0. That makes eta 0.94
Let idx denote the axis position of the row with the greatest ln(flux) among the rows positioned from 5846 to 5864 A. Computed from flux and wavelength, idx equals 5863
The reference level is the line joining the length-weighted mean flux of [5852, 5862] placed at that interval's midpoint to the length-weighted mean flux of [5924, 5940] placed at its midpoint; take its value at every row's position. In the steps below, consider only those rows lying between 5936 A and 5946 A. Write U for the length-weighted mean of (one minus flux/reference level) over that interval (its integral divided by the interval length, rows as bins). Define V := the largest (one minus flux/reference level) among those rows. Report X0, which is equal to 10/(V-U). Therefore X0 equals 78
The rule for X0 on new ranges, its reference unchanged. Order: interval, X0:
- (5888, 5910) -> 112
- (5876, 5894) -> 71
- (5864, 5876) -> 101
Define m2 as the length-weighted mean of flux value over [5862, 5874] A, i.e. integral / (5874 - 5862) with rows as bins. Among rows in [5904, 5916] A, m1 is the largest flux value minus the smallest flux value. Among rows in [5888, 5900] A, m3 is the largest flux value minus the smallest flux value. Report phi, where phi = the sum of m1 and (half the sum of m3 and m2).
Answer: 13.4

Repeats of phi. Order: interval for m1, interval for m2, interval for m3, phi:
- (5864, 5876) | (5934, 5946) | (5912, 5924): 13.5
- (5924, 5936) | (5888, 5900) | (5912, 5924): 10.7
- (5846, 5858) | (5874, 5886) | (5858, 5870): 12.7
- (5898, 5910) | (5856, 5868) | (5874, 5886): 12.2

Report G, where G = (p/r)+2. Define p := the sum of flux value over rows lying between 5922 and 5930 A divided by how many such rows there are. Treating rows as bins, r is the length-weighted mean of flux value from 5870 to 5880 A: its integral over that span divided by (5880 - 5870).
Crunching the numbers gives 2.97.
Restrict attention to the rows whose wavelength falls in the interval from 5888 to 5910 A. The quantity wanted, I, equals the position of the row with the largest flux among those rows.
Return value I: 5902 A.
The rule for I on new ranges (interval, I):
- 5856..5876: 5866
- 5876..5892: 5881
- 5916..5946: 5944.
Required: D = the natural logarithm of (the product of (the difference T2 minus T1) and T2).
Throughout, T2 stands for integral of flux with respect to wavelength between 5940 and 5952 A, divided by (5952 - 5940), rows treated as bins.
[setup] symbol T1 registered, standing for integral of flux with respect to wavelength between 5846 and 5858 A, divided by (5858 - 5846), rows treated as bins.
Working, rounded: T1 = 16.6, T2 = 18.7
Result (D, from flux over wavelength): 3.7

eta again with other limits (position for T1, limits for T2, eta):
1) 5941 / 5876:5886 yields 1.12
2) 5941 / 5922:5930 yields 2.23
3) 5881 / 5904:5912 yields 0.76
